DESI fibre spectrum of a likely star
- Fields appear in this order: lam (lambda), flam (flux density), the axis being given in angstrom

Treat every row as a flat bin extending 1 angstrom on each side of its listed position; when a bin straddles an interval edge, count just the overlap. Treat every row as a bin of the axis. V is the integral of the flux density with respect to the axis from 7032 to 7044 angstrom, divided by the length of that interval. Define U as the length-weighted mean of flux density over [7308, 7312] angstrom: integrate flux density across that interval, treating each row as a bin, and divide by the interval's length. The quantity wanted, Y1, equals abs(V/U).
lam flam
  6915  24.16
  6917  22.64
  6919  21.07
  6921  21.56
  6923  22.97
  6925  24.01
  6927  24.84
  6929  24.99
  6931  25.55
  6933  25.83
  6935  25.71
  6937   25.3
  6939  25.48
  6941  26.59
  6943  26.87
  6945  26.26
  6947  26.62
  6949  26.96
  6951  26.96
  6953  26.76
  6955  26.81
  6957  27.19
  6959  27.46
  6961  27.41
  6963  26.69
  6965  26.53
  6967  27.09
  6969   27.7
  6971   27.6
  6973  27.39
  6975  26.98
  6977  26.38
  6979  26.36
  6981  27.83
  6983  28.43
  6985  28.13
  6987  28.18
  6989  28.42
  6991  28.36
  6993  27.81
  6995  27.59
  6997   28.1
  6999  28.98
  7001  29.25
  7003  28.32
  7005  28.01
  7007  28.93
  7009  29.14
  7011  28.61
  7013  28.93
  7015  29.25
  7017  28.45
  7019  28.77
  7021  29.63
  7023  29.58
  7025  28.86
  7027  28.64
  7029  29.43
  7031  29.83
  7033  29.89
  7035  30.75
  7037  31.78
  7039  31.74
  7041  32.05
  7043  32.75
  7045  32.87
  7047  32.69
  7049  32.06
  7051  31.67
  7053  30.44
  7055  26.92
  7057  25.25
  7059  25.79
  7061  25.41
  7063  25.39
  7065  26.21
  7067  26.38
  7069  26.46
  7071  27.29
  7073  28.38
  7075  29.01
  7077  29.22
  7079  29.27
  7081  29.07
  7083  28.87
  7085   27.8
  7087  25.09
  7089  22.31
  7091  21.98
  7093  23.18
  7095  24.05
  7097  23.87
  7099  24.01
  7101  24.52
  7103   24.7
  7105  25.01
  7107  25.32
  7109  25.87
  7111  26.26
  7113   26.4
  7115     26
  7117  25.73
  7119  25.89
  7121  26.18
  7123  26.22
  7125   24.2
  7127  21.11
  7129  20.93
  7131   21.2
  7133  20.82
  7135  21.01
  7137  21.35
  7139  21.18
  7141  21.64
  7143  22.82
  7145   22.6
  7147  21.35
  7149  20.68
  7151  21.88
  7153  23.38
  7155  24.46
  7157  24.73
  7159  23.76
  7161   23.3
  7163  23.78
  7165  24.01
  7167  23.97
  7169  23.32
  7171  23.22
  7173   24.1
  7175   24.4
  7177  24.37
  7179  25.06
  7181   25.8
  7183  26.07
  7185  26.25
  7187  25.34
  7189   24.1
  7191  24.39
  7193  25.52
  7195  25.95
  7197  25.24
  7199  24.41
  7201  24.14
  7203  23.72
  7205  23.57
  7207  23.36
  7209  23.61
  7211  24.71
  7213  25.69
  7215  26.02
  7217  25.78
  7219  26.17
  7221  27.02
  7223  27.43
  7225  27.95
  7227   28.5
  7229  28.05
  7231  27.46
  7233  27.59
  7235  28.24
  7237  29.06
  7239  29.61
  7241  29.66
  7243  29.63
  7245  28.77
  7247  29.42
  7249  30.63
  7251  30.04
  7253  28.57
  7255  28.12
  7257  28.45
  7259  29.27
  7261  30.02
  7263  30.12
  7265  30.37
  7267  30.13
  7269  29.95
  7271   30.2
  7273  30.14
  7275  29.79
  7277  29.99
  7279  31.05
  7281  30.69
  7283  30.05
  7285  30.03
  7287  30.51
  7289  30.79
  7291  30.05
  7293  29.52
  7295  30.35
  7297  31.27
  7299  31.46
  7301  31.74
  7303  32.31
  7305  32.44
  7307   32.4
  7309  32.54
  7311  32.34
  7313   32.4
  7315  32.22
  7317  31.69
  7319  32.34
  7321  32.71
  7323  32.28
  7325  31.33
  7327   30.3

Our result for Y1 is 0.97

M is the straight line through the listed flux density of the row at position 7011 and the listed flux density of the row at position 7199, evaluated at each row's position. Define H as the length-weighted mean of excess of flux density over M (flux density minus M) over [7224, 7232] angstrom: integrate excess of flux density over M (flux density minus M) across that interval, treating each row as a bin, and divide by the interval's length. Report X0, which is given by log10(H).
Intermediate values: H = 4.2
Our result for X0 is 0.626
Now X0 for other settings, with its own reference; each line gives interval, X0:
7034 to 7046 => 0.605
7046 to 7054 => 0.599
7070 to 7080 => 0.163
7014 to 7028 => -0.194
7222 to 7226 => 0.584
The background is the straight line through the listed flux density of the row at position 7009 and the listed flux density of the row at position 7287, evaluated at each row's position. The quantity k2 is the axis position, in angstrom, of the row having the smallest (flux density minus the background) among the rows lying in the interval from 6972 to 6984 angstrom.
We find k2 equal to 6979 angstrom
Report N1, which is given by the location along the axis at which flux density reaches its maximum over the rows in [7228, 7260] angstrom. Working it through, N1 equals 7249 angstrom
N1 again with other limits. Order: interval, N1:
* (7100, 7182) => 7113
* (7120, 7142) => 7123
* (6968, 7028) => 7021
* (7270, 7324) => 7321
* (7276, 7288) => 7279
